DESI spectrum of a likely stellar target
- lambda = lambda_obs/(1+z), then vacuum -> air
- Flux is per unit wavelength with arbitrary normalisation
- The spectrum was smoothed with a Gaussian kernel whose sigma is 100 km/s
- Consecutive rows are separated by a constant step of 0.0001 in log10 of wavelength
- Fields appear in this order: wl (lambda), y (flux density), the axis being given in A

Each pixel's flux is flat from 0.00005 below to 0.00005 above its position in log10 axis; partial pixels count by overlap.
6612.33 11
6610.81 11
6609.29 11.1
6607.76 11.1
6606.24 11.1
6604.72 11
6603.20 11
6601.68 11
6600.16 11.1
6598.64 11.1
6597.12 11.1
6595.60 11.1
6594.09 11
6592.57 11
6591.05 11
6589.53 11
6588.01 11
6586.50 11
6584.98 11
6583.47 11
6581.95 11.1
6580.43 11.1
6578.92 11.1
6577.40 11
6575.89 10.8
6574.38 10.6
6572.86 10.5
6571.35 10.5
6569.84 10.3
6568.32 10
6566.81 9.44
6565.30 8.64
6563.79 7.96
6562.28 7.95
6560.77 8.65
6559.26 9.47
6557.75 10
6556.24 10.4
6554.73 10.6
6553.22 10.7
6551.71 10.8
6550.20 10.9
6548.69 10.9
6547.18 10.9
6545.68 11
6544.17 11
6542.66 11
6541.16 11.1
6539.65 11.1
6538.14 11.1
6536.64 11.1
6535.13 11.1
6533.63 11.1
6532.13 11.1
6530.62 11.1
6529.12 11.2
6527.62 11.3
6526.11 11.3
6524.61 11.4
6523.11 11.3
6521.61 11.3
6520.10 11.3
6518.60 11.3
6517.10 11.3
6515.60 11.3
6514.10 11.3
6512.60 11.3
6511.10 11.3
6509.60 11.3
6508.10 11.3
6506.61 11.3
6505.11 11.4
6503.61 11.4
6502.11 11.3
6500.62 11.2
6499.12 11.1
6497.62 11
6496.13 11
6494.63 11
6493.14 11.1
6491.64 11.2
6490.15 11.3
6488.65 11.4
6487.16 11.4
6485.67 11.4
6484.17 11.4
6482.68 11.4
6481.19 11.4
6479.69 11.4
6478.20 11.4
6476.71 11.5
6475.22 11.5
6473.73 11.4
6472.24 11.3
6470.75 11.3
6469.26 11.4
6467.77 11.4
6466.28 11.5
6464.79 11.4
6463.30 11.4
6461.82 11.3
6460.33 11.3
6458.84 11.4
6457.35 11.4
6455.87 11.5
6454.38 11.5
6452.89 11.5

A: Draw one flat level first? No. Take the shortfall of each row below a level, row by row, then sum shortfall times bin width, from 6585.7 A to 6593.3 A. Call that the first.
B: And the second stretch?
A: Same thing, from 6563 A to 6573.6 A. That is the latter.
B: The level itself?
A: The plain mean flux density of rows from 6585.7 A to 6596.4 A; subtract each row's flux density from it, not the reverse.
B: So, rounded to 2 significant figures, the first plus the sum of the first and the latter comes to 15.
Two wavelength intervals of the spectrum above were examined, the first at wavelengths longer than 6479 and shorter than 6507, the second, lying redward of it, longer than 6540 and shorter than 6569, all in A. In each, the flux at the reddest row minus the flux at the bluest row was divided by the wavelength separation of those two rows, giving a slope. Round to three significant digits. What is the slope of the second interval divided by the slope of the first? 10.9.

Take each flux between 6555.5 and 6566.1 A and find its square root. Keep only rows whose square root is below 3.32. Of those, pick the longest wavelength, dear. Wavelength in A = 6565.30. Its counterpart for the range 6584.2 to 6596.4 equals 6594.09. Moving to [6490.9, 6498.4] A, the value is 6497.62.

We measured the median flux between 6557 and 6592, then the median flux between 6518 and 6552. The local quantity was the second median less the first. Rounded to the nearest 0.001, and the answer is 0.500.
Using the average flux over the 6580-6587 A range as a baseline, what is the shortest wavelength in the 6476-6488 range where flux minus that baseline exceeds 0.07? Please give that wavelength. 6476.71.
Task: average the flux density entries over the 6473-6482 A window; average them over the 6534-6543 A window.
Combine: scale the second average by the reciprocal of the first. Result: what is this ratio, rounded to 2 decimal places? 0.97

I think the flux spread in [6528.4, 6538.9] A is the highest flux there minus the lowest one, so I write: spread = 0.10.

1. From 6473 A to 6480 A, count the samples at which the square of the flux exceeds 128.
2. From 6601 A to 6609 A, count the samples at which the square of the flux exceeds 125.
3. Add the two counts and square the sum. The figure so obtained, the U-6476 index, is 25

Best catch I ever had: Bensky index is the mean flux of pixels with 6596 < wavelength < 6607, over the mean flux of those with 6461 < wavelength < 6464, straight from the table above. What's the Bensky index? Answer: 0.97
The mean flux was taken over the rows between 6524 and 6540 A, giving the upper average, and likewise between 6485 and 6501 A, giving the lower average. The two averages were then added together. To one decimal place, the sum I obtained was 22.4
